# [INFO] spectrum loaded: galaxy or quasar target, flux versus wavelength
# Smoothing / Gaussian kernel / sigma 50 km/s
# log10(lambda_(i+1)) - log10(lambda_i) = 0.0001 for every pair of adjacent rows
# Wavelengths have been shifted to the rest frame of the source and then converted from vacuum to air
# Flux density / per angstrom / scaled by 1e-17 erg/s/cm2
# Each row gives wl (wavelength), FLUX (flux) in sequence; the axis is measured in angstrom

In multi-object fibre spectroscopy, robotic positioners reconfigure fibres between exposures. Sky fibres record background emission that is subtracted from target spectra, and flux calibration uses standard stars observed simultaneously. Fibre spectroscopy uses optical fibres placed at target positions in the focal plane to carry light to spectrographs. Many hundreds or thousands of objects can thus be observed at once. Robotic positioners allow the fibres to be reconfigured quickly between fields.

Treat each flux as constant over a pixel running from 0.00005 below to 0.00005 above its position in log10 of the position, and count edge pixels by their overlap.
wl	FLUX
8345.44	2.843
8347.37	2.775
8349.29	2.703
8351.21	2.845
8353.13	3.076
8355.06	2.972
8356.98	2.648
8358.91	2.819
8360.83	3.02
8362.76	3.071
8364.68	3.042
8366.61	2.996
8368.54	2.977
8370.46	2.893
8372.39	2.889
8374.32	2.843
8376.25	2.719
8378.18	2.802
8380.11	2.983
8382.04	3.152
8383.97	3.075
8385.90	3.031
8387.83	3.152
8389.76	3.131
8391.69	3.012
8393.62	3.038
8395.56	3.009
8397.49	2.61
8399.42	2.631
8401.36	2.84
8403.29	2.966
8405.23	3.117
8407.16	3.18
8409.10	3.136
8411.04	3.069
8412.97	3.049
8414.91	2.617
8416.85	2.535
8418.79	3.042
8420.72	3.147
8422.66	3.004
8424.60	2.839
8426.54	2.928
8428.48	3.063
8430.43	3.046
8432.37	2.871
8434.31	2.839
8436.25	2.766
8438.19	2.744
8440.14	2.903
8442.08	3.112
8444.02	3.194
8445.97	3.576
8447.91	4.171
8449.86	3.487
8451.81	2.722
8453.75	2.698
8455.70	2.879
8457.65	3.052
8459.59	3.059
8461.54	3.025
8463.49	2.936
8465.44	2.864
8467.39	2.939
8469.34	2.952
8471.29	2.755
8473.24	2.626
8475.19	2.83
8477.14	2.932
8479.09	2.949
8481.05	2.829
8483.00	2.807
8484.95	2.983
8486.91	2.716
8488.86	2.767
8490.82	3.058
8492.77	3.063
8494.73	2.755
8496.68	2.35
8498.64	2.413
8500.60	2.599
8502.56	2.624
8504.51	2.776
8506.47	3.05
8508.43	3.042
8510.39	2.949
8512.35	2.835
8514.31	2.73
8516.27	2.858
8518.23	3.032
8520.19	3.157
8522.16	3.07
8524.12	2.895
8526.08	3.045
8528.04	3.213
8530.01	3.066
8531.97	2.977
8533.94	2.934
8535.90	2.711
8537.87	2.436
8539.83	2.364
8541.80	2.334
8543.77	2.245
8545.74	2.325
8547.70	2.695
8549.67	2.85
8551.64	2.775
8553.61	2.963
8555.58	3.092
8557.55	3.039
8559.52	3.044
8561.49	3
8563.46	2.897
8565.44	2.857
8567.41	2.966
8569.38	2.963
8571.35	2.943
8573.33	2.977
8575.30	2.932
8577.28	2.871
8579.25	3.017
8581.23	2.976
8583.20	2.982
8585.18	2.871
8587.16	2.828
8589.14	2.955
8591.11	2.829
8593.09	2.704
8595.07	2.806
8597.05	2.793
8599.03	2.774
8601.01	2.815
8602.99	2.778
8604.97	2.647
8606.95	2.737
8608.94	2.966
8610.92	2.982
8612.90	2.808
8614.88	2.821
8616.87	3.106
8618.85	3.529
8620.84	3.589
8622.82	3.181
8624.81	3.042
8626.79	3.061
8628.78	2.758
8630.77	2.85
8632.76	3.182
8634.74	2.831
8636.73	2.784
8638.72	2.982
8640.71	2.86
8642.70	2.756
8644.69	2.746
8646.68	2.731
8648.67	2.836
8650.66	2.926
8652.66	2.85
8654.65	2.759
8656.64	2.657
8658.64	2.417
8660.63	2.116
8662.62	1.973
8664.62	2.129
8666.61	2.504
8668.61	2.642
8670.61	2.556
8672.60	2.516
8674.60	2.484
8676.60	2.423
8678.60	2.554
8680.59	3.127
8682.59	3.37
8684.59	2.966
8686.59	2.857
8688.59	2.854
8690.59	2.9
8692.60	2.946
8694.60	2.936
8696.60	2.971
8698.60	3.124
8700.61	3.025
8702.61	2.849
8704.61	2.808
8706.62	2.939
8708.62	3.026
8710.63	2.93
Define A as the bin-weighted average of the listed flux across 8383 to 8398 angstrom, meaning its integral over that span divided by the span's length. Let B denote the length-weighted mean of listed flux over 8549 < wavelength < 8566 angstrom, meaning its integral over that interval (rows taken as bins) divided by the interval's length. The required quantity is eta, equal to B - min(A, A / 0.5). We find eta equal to -0.07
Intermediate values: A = 3.02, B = 2.95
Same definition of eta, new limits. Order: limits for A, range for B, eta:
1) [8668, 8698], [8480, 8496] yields 0.05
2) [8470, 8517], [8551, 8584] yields 0.16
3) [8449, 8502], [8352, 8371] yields 0.10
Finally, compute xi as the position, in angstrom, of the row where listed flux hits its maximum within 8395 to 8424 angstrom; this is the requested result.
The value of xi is 8407.16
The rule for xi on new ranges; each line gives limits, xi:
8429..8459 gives 8447.91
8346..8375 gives 8353.13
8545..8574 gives 8555.58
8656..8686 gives 8682.59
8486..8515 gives 8492.77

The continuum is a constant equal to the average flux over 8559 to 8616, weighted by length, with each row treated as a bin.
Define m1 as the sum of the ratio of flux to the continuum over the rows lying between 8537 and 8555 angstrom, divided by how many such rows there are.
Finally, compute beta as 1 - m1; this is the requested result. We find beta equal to 0.11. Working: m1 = 0.89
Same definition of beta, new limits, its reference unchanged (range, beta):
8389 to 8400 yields -0.01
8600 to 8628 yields -0.04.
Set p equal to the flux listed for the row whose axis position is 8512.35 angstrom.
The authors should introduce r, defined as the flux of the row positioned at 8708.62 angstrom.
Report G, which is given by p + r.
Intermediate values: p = 2.835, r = 3.026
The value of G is 5.86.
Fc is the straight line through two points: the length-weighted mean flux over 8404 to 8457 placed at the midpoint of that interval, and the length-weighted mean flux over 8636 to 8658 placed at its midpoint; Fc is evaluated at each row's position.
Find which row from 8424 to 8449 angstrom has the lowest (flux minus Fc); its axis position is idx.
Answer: 8438.19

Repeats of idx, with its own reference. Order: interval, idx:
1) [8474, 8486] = 8483.00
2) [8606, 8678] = 8662.62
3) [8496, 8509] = 8496.68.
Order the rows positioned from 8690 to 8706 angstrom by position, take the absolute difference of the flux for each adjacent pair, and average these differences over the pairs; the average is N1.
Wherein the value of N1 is 0.08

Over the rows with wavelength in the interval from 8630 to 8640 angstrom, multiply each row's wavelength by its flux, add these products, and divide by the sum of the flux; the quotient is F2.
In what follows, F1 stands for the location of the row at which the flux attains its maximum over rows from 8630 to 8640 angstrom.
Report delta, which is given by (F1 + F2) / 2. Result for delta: 8633.7 angstrom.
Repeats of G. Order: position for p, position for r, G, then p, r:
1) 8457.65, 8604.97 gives 5.70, 3.052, 2.647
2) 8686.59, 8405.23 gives 5.97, 2.857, 3.117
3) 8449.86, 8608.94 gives 6.45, 3.487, 2.966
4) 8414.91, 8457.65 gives 5.67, 2.617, 3.052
